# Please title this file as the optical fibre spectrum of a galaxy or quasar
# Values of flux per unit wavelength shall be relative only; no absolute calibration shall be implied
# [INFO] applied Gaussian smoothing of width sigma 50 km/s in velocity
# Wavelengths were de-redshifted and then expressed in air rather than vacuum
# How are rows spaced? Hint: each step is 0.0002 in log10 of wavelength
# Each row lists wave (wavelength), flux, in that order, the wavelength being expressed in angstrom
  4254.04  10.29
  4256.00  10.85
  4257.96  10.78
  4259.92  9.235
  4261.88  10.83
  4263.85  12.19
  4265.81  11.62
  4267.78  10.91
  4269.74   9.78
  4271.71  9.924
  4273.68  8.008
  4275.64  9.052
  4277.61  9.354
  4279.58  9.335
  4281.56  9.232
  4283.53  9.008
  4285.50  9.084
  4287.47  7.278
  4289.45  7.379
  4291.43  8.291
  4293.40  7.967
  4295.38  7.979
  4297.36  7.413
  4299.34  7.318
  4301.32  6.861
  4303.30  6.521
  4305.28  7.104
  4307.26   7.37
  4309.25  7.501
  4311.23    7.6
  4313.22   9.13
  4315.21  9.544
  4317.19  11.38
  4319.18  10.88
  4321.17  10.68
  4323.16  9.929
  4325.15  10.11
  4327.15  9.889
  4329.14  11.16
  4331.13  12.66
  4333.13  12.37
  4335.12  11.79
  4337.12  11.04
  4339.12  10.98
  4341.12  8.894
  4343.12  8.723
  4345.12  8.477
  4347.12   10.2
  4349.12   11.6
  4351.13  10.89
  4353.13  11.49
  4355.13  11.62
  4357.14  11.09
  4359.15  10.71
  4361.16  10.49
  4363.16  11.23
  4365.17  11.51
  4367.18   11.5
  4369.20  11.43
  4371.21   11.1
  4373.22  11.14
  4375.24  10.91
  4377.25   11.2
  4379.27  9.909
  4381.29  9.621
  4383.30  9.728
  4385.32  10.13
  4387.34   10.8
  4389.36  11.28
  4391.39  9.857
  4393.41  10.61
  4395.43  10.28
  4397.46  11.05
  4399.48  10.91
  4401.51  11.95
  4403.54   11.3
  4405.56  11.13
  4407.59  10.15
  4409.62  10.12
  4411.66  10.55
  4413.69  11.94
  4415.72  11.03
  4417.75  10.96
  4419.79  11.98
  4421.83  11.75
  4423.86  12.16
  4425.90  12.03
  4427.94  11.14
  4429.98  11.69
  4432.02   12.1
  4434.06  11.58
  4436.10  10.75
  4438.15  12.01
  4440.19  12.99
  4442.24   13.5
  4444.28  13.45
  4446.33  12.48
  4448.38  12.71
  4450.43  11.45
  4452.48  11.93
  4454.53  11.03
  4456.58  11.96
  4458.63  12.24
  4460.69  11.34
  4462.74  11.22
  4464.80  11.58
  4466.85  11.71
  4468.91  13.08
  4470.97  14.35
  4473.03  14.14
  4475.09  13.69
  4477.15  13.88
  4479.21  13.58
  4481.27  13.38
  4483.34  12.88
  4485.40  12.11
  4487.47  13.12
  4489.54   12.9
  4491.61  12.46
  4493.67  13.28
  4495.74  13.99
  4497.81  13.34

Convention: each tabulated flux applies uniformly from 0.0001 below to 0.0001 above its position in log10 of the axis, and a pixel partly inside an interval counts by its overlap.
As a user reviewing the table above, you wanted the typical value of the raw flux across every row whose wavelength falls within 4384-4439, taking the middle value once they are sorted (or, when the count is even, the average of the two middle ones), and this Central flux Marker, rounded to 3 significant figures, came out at 11.1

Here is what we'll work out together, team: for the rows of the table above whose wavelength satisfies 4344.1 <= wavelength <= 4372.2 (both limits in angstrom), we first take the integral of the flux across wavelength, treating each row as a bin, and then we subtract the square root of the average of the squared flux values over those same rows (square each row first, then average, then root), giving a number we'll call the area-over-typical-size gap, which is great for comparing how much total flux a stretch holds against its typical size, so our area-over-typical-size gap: 297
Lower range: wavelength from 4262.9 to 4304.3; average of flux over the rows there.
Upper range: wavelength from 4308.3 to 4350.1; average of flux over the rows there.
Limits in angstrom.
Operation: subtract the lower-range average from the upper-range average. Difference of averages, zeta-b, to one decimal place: 1.4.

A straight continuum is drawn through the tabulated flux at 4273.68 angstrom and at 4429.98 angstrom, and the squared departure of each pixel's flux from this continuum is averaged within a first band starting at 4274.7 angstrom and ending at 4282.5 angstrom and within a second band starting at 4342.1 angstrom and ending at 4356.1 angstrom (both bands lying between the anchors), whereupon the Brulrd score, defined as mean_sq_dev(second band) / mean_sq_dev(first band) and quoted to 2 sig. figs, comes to 1.4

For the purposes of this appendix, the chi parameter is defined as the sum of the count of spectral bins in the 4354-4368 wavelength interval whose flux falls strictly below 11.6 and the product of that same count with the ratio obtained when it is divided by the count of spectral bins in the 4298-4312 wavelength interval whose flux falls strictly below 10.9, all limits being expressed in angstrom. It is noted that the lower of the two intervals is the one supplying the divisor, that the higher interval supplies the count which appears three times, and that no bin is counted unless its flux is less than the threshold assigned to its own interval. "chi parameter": 11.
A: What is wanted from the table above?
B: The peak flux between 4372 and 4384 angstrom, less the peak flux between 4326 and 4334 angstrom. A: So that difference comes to -1.5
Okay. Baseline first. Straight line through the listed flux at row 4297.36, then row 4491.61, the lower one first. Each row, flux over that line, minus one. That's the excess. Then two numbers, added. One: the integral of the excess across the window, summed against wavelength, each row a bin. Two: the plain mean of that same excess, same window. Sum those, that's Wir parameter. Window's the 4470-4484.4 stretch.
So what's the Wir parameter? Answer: 2.1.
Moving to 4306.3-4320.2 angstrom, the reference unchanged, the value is 2.3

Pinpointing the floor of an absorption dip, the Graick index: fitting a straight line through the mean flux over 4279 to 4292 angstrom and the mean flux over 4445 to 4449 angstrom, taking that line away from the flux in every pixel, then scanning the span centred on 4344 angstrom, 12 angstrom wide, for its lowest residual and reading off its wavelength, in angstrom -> 4345.12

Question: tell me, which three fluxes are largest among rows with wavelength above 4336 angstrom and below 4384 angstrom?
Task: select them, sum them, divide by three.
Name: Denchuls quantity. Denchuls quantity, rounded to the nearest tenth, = 11.6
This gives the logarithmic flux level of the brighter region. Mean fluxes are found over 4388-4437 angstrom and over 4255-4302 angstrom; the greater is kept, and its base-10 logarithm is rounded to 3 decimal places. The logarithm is 1.048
